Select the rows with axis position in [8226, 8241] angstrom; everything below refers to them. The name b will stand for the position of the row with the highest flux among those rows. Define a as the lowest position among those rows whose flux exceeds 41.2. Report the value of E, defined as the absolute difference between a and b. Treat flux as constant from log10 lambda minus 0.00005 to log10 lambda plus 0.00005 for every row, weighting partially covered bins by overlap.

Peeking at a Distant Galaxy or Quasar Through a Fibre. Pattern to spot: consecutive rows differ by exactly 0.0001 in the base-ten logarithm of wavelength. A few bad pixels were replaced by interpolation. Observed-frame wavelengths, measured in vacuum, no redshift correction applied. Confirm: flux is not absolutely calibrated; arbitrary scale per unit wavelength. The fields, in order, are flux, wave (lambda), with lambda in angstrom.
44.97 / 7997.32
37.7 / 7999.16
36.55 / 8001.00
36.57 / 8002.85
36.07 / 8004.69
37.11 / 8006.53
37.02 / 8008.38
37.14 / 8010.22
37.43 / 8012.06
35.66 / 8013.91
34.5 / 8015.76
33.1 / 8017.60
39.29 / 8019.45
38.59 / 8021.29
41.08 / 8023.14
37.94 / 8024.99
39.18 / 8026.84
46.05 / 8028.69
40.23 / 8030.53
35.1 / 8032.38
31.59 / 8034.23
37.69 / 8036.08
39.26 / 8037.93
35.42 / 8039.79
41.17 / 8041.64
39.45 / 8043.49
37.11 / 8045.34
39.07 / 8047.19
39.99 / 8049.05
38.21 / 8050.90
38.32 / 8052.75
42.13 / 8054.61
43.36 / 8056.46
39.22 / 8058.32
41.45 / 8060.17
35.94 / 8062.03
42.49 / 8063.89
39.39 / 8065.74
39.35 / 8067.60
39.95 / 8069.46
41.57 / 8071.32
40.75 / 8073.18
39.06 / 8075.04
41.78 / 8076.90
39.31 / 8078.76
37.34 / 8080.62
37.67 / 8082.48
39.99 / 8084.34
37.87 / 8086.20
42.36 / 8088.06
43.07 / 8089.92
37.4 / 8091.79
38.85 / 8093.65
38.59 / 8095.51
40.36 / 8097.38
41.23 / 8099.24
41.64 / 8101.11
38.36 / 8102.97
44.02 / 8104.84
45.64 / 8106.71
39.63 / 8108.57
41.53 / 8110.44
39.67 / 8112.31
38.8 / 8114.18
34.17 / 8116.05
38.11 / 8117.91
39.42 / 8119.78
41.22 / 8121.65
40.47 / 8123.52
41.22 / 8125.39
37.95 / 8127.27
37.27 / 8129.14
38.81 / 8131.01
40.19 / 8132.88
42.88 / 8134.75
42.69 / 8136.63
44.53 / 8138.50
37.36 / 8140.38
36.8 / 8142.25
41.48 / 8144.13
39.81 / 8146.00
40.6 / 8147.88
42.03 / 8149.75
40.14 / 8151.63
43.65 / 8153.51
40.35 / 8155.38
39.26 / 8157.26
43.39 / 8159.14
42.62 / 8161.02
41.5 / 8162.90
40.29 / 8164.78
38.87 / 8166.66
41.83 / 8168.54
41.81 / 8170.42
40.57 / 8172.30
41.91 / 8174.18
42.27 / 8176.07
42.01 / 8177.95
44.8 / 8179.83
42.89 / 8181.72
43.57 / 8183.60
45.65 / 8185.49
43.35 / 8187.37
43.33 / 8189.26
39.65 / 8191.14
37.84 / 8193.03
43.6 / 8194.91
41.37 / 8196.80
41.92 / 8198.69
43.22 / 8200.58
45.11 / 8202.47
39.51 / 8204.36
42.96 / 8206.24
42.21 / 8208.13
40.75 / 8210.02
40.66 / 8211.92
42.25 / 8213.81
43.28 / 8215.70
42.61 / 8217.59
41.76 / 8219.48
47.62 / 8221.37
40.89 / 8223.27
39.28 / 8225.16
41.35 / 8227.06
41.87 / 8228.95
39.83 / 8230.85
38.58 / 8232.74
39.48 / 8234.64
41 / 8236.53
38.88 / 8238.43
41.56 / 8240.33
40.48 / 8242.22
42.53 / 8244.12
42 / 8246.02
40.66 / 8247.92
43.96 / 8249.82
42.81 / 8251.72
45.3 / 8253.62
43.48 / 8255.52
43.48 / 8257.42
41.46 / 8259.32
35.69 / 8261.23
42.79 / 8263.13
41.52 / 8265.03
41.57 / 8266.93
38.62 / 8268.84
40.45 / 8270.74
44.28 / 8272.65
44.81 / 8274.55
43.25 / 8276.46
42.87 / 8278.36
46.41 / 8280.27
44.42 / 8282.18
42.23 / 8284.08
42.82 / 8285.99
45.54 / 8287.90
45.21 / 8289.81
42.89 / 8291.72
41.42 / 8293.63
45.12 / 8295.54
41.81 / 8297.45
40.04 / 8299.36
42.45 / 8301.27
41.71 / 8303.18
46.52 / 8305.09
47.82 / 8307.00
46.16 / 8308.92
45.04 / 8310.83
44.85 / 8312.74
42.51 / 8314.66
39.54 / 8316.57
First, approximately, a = 8227.06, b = 8228.95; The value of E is 1.9 angstrom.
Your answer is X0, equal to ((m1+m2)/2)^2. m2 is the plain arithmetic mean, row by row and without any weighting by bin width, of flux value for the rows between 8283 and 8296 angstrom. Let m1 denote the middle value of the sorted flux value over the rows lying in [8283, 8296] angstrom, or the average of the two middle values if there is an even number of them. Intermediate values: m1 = 42.9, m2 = 44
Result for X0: 1870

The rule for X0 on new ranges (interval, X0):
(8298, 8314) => 1992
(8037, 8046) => 1511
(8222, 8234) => 1627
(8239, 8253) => 1764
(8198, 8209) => 1809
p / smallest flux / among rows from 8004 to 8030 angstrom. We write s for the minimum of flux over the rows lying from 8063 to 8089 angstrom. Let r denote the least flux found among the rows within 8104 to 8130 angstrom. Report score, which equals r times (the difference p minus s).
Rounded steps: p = 33.1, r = 34.17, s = 37.34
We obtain -145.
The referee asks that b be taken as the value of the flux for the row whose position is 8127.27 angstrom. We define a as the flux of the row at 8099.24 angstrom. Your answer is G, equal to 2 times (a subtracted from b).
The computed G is -6.6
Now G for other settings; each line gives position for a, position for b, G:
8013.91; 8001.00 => 1.8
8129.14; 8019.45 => 4.0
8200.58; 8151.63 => -6.2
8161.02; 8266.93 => -2.1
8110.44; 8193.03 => -7.4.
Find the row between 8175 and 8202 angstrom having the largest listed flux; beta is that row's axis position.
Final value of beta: 8185.49 angstrom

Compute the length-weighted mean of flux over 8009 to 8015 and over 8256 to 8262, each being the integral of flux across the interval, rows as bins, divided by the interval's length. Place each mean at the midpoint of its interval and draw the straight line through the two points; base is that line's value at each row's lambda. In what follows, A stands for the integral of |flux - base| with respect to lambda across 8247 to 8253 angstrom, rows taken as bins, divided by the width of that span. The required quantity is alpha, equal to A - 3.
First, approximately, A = 2.2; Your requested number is -0.79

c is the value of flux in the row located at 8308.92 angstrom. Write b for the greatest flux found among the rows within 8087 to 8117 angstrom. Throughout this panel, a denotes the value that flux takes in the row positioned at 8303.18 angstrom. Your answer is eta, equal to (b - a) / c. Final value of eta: 0.09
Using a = 41.71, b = 45.64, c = 46.16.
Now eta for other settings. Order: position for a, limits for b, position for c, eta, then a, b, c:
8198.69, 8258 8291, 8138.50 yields 0.10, 41.92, 46.41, 44.53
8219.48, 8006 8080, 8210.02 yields 0.11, 41.76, 46.05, 40.75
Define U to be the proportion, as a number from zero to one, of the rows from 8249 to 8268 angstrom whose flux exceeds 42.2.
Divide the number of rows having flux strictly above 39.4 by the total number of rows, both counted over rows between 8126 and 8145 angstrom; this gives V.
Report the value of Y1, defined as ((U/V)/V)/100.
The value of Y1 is 0.0240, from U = 0.60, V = 0.5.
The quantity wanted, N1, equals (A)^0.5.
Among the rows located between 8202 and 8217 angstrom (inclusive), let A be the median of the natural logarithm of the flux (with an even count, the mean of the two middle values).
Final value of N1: 1.93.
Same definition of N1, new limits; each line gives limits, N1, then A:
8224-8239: 1.92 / 3.68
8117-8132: 1.91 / 3.67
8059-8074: 1.92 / 3.70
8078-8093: 1.91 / 3.65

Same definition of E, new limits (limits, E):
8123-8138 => 9.4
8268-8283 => 7.6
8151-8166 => 0.0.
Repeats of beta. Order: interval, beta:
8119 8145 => 8138.50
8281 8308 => 8307.00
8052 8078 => 8056.46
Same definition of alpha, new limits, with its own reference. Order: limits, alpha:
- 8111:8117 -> -0.91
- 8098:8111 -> 0.55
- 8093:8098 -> -1.78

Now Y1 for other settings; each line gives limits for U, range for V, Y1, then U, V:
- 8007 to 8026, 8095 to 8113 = 0.0000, 0.00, 0.8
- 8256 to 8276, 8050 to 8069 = 0.0250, 0.40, 0.4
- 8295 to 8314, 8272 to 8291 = 0.0070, 0.70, 1.0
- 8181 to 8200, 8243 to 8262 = 0.0074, 0.60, 0.9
